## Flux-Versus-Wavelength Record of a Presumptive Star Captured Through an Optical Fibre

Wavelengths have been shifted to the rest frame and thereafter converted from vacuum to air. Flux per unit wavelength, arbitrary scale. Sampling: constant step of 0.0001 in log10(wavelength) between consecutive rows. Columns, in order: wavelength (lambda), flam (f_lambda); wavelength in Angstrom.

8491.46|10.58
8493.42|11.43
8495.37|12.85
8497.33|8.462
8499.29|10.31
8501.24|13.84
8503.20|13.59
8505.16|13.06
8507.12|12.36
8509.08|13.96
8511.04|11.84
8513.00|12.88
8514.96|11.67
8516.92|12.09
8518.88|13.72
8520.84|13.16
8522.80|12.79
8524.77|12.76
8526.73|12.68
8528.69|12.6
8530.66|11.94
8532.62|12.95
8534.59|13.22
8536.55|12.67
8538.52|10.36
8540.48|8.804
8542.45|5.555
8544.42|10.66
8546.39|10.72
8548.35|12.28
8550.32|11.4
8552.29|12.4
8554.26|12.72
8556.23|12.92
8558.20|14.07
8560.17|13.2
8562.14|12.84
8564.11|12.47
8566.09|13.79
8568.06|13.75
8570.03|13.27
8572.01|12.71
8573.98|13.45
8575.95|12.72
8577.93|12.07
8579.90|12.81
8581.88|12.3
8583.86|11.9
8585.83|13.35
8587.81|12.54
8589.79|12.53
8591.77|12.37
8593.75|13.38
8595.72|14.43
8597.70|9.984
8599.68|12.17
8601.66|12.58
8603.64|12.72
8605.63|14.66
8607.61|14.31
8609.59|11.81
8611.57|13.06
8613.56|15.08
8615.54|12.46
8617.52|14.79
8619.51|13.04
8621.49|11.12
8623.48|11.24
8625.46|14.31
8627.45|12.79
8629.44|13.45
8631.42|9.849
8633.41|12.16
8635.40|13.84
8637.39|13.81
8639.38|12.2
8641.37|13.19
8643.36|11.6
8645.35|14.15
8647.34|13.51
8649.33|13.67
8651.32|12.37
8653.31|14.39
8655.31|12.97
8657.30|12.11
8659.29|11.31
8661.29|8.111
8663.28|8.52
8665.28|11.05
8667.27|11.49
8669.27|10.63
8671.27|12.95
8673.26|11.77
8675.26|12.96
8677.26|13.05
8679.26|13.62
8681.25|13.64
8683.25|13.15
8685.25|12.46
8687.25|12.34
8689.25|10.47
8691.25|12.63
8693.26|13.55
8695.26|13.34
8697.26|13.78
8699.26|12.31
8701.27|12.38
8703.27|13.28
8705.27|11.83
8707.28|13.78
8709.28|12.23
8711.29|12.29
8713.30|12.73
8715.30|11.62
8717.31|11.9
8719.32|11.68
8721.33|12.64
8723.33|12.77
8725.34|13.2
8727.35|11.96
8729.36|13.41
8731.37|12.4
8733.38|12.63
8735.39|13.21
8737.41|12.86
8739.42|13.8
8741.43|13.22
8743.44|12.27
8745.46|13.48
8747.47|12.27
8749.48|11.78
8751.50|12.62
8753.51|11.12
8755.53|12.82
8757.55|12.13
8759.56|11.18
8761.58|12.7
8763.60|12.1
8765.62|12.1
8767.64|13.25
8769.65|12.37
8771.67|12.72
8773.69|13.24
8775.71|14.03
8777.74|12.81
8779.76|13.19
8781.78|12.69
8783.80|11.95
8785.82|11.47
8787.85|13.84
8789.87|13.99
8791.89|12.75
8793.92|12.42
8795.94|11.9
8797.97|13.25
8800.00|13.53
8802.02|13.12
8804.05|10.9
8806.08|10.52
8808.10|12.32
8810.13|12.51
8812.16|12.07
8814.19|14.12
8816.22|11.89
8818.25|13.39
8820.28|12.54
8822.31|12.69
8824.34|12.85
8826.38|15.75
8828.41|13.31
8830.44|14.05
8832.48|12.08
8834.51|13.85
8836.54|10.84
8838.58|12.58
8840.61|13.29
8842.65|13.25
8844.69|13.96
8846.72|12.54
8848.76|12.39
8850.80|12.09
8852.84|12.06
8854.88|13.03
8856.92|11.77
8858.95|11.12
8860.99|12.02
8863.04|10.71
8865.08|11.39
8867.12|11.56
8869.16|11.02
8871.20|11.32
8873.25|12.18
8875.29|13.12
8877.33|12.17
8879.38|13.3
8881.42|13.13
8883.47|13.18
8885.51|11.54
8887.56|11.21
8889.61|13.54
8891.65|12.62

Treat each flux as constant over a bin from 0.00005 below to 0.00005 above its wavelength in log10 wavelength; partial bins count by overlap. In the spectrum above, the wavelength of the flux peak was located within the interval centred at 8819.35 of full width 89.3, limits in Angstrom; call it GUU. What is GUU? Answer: 8826.38 Angstrom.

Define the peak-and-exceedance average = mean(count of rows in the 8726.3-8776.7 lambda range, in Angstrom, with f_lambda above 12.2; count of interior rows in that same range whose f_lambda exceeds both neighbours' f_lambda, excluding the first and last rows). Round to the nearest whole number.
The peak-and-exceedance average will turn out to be 13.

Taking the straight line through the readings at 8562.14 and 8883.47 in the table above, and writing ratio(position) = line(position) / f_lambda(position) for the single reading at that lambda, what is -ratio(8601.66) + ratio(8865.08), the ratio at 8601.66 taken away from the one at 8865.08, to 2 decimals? 0.13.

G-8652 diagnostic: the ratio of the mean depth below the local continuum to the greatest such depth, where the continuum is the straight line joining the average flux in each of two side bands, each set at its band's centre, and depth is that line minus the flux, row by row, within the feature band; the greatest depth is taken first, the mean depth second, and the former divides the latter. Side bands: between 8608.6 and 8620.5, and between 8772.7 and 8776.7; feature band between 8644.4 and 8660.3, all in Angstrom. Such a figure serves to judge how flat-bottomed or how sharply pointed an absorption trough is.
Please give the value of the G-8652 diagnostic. 0.18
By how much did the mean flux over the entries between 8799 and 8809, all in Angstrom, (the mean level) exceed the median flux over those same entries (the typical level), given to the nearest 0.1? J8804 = -0.2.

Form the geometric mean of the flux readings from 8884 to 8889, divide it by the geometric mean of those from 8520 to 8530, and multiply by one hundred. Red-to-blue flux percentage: 89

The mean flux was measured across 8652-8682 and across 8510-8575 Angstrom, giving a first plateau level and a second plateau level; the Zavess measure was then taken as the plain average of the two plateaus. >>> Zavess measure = 12.08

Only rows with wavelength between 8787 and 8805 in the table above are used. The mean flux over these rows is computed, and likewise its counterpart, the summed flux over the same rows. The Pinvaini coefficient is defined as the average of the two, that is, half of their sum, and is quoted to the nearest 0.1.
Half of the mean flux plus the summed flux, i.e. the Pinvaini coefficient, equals 64.3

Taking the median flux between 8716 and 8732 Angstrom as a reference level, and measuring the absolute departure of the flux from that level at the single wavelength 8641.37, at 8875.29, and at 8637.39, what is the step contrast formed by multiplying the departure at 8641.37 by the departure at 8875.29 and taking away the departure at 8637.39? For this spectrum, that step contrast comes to -0.9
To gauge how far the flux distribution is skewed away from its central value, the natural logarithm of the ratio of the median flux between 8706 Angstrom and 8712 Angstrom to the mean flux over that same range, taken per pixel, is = -0.04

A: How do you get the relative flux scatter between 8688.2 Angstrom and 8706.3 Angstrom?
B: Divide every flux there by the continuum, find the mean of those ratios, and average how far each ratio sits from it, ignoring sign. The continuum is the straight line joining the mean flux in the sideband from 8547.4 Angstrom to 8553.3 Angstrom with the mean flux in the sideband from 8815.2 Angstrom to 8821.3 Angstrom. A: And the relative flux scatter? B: 0.06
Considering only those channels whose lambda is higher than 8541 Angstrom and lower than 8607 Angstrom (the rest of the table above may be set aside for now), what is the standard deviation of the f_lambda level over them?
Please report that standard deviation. 1.6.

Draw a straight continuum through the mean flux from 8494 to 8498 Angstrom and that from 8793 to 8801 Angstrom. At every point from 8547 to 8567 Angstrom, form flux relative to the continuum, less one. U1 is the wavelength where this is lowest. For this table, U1 8550.32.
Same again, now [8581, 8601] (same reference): 8597.70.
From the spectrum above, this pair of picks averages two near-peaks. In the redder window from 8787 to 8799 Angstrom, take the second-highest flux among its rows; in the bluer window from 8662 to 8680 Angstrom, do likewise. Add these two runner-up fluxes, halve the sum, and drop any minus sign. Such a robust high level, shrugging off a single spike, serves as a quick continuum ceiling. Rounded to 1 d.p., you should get 13.4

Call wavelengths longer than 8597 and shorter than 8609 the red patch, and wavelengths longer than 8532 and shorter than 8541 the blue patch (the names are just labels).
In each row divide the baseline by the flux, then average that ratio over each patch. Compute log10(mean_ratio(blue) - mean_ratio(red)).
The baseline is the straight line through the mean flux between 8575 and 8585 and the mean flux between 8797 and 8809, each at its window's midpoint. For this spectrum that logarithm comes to -1.0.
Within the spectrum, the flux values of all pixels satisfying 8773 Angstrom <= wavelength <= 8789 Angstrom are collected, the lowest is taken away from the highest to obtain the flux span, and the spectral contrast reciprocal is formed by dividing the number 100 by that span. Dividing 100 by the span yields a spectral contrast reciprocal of 39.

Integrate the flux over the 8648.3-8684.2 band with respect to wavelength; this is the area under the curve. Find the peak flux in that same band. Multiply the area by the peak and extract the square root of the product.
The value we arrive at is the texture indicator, 79.1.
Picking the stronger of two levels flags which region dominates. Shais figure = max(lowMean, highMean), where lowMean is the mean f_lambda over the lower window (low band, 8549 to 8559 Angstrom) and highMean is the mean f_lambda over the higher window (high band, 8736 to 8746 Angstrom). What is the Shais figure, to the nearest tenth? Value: 13.1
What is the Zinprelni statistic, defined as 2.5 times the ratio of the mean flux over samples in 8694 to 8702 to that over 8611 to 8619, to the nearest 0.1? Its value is 2.3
